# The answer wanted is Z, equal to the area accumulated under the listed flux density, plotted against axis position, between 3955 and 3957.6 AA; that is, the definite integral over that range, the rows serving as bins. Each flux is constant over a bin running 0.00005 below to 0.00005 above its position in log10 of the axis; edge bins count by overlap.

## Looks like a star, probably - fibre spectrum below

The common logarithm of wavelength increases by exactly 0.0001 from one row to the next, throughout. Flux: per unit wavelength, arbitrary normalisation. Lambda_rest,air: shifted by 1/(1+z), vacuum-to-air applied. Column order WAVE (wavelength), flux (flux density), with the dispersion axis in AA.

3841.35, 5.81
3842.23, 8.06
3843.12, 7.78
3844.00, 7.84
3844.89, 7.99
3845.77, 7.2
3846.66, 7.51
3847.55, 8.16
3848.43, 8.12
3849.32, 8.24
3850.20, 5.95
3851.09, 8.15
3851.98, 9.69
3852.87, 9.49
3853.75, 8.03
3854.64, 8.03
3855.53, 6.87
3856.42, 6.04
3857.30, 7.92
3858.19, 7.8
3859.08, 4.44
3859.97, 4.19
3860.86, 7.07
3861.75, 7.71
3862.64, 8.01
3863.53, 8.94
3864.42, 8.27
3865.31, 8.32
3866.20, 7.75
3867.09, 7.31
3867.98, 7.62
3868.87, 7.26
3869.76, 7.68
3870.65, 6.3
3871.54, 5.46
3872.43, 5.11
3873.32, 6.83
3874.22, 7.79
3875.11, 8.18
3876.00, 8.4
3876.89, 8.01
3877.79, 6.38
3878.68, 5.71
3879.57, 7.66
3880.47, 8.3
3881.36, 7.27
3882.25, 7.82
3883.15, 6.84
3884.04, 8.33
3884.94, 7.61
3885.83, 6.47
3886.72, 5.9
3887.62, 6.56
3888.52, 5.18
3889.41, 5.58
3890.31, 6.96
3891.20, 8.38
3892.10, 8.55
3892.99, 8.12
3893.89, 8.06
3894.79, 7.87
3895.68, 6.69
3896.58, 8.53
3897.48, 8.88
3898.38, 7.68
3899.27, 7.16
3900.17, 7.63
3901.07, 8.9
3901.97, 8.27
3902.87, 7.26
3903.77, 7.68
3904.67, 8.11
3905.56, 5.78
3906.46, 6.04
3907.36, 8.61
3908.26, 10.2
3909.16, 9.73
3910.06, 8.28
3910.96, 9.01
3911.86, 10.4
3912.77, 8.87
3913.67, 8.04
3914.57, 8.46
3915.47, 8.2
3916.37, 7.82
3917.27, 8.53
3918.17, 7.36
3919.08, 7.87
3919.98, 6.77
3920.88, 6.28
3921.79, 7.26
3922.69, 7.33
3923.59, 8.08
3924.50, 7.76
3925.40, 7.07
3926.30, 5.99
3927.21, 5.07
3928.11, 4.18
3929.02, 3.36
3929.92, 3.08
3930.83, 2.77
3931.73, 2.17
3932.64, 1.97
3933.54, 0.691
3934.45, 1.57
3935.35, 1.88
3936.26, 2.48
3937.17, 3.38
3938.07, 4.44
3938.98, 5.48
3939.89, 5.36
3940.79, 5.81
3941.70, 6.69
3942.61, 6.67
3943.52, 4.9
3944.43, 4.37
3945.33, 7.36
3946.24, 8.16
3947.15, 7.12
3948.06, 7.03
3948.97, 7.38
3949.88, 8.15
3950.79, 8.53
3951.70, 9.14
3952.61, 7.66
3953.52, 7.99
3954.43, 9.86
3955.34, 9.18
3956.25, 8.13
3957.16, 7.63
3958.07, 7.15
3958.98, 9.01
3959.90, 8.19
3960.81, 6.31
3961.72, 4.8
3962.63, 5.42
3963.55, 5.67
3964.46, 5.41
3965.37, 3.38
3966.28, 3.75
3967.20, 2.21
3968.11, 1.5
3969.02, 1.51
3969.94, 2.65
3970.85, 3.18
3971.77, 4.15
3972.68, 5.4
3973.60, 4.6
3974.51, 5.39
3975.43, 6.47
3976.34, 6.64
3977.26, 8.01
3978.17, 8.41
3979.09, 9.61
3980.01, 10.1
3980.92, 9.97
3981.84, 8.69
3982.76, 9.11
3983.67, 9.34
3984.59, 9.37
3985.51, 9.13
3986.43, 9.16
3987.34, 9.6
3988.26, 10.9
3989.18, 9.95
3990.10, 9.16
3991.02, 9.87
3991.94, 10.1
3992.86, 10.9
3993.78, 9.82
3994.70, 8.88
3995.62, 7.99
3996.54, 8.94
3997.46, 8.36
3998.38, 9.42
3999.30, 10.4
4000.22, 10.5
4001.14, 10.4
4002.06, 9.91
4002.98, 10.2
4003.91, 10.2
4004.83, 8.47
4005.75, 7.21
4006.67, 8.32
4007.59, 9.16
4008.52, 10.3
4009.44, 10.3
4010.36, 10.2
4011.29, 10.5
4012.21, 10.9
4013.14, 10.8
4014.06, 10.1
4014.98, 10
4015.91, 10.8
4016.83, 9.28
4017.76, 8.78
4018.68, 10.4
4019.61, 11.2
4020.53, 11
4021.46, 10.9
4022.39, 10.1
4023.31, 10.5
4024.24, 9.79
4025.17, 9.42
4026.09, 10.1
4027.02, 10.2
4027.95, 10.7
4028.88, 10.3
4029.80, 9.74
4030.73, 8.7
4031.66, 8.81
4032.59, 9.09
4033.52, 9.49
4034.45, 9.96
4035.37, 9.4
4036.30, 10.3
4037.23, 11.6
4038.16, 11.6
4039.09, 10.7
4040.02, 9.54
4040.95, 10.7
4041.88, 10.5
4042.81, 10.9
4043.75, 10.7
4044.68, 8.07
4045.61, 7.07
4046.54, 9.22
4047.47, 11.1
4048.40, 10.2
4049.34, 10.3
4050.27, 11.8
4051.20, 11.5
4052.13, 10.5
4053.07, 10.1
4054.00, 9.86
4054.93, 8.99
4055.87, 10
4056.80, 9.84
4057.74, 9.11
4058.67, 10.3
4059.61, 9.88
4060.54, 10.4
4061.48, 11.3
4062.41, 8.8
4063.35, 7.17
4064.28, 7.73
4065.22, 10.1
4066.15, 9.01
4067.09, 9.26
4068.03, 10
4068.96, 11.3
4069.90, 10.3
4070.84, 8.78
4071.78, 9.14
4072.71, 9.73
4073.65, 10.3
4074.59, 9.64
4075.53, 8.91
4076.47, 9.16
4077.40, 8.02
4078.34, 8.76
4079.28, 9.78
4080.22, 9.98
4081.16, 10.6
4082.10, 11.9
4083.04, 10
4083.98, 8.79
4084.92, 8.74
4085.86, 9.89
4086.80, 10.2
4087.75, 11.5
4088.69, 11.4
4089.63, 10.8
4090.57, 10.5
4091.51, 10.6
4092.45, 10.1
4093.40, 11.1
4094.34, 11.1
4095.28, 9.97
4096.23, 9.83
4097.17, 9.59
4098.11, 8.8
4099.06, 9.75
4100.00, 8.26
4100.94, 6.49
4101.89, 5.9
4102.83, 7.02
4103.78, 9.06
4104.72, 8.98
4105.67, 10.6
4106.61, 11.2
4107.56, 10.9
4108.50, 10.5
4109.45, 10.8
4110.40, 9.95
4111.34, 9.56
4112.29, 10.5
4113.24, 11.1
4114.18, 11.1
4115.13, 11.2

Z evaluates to 21.5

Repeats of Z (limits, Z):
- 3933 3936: 4.4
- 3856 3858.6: 18.9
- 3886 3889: 17.8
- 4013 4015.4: 24.7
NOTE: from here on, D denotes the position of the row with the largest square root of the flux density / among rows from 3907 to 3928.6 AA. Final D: 3911.86 AA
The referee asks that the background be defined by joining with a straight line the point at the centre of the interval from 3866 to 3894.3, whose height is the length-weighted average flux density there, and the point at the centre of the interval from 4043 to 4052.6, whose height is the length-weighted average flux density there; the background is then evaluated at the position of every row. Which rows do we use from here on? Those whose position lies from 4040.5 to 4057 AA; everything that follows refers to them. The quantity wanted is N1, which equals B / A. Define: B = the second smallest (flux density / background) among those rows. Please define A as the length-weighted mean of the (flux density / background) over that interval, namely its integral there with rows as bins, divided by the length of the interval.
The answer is 0.81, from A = 1.00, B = 0.81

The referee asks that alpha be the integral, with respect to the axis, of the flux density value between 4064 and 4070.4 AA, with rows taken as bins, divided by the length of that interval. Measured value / 9.7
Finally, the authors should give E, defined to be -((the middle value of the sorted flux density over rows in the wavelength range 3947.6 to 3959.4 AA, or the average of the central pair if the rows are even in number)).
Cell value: -8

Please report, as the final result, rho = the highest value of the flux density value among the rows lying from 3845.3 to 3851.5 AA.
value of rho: 8.24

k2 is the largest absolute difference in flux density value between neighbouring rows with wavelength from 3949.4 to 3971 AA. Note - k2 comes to 2.0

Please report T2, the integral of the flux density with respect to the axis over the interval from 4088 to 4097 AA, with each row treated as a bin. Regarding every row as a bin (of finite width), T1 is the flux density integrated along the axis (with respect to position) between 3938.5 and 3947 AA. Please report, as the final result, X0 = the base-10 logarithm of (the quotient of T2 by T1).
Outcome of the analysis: 0.26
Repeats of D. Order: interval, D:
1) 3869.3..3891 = 3876.00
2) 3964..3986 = 3980.01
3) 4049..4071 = 4050.27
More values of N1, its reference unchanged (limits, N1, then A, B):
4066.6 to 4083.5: 0.89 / 0.93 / 0.83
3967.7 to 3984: 0.24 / 0.72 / 0.17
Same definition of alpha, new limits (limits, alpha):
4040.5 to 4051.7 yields 10.2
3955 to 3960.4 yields 8.2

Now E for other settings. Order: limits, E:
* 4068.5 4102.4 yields -10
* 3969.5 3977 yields -5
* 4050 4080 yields -10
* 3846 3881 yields -8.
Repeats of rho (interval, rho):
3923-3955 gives 9.86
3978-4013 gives 10.9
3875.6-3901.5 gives 8.9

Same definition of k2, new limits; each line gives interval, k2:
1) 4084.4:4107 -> 2.0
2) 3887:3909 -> 2.6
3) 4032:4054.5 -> 2.6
